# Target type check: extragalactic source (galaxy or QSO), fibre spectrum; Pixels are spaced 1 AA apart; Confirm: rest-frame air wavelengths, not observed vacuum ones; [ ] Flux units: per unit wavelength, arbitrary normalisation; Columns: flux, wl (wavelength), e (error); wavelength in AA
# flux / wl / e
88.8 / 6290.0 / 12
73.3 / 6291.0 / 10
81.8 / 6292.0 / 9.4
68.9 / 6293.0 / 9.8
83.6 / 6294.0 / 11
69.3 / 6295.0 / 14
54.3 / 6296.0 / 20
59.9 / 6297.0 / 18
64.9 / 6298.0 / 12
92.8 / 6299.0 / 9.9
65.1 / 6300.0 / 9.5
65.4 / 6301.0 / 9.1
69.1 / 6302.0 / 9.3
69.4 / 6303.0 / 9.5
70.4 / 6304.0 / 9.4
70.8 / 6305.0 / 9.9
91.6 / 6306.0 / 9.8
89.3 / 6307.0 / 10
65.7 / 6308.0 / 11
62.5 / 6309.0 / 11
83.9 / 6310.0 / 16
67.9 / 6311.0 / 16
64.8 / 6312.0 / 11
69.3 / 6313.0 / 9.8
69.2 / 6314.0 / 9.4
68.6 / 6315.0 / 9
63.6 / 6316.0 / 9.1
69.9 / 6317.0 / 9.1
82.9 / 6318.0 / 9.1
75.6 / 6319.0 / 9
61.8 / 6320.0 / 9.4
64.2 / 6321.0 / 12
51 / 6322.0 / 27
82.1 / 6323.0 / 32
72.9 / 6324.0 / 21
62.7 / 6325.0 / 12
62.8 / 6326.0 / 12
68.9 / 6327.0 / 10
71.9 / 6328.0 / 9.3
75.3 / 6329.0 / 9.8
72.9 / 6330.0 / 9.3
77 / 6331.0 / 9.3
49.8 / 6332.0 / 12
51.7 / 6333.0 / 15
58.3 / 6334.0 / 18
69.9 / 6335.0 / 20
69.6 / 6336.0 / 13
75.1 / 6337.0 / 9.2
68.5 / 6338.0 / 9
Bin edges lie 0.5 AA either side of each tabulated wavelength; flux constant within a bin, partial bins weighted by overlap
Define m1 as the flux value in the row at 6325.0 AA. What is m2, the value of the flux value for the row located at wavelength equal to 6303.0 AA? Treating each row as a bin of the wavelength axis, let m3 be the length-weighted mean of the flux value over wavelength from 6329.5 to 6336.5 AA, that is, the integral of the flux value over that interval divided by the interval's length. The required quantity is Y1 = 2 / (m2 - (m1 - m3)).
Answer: 0.0282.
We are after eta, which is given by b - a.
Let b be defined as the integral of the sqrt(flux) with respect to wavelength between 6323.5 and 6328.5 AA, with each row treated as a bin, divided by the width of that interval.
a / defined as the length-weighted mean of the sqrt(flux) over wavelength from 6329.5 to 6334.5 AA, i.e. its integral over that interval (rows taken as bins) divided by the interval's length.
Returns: 0.39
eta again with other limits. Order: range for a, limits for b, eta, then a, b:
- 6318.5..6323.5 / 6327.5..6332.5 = 0.15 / 8.15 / 8.31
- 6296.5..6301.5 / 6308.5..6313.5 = 0.02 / 8.32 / 8.34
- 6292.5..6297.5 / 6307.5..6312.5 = 0.12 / 8.18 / 8.29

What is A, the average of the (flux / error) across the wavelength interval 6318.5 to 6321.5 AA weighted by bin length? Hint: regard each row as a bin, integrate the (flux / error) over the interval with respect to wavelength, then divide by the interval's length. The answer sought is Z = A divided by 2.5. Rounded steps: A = 6.8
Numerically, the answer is 2.7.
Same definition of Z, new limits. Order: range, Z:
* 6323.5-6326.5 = 1.9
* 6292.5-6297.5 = 2.0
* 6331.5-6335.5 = 1.4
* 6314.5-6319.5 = 3.2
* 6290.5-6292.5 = 3.2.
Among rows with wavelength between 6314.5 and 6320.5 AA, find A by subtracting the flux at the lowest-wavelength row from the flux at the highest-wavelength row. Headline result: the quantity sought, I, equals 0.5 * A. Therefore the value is -3.4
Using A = -7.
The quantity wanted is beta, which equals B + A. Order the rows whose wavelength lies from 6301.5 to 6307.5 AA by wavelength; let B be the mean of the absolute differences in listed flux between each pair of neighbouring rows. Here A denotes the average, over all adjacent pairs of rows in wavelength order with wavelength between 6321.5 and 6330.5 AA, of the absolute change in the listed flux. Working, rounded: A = 8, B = 5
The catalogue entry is 13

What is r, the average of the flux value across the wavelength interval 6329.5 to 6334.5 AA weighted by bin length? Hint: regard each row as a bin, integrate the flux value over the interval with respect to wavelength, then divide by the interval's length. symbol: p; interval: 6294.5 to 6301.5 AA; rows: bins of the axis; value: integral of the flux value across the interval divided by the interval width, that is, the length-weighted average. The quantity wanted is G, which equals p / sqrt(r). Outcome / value 8.6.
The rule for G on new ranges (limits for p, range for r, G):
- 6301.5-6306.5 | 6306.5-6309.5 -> 8.7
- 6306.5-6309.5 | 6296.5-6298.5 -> 9.2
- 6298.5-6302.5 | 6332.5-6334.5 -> 9.9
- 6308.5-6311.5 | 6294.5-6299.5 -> 8.6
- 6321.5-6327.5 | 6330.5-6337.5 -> 8.3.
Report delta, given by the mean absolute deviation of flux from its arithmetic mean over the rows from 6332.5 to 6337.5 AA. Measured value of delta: 7.9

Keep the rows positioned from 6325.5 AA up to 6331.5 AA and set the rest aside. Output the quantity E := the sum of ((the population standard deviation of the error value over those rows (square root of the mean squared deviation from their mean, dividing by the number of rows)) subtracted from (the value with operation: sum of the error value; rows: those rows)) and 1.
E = 60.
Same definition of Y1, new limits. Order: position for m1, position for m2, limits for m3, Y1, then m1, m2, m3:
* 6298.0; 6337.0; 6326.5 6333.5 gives 0.0260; 64.9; 75.1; 66.8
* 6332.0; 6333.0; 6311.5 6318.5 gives 0.0279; 49.8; 51.7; 69.8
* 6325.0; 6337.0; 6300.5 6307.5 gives 0.0228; 62.7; 75.1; 75.1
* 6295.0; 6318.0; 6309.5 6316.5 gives 0.0240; 69.3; 82.9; 69.6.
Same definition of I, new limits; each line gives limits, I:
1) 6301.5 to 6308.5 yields -1.7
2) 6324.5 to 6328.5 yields 4.6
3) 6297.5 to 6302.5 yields 2.1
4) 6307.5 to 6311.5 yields 1.1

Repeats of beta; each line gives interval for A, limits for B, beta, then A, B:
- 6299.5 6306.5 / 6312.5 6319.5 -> 10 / 4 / 5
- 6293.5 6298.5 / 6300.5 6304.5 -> 12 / 10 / 2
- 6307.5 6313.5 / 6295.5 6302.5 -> 21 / 10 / 12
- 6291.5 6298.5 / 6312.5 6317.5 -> 14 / 11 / 3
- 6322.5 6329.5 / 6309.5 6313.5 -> 13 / 5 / 8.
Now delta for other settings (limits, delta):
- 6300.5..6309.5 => 7.9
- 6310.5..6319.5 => 4.0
